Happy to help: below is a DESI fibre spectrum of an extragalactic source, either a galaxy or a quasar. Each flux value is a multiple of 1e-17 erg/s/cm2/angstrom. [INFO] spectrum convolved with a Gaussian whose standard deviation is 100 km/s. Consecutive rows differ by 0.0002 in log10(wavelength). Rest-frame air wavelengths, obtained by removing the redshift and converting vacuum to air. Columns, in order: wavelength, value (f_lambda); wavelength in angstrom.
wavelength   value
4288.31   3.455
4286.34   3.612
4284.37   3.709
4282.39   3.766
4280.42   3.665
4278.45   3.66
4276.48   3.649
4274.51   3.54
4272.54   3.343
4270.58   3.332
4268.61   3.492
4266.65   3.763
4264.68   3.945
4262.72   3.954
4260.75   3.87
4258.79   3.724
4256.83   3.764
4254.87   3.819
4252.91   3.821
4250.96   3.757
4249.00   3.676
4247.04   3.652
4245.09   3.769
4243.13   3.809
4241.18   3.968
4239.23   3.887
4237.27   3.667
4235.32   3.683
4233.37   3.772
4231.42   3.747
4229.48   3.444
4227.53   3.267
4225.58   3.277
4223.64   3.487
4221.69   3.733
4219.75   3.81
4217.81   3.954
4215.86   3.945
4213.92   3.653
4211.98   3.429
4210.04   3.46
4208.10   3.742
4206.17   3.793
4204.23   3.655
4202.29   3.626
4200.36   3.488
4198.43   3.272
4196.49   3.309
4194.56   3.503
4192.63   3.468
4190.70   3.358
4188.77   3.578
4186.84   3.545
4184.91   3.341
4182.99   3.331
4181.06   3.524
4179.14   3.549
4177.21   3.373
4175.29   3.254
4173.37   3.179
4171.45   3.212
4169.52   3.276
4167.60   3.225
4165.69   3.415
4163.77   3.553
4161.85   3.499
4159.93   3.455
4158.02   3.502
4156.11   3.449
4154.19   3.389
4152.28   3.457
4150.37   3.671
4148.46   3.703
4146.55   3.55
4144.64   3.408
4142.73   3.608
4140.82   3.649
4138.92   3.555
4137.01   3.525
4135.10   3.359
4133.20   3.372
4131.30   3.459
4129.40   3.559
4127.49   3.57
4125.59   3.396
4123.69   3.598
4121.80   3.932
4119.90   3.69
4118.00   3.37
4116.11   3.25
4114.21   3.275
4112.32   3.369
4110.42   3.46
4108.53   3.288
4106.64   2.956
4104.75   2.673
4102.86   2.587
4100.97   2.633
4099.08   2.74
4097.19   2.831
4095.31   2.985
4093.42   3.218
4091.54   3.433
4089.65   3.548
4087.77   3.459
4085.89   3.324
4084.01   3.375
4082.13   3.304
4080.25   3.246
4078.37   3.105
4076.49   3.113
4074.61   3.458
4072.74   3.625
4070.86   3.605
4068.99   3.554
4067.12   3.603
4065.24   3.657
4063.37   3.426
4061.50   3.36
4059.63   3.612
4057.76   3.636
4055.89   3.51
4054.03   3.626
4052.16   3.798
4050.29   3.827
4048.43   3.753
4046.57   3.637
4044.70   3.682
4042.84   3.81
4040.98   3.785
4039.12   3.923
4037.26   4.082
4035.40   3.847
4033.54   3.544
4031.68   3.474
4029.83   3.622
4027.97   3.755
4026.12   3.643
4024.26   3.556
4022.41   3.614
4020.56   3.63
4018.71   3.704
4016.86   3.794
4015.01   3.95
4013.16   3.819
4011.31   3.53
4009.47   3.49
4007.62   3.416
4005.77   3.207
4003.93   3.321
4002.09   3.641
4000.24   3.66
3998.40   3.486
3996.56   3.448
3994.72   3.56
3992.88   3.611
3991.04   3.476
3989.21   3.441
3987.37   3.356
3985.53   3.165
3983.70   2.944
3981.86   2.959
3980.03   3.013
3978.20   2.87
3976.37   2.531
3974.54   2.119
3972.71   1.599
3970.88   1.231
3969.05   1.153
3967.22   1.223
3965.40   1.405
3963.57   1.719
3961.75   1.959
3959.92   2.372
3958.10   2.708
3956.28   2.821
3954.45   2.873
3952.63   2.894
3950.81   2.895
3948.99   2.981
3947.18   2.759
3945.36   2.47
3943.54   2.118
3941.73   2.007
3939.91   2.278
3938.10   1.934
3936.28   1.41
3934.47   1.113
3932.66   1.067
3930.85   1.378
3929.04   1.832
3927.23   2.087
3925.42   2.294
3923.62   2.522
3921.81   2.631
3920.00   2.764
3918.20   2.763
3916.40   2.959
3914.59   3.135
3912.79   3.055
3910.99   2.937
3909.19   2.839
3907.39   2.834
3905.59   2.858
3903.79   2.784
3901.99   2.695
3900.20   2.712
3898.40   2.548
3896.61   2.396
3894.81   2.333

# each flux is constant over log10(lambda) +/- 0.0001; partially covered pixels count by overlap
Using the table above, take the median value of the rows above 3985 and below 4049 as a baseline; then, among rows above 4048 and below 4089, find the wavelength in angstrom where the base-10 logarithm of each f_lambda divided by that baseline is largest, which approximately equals 4050.29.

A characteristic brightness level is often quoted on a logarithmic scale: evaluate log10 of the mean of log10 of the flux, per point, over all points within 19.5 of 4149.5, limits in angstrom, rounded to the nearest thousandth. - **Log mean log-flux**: -0.266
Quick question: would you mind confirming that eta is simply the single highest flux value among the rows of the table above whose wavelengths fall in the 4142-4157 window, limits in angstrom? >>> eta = 3.703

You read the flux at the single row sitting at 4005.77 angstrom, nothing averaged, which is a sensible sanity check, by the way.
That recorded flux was 3.207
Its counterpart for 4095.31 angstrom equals 2.985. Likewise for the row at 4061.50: 3.36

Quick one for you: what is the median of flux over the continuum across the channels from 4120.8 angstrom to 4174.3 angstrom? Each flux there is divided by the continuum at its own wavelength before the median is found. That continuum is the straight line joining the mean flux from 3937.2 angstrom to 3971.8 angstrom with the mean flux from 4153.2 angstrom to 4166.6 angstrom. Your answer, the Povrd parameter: 1.02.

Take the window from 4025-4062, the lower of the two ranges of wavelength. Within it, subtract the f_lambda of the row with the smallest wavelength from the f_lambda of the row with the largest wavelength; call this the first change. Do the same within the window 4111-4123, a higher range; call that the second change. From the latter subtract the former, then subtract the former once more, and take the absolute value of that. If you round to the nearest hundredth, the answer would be 1.13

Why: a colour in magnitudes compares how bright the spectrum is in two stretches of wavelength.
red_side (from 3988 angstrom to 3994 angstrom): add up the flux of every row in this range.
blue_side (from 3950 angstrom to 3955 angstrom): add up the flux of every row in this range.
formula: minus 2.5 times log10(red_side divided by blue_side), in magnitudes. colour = -0.21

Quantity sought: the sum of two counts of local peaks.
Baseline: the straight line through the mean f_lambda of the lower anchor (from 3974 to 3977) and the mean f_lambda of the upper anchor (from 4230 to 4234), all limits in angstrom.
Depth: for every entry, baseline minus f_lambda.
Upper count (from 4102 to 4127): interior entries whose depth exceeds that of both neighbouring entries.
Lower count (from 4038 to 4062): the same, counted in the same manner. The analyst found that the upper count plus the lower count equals 4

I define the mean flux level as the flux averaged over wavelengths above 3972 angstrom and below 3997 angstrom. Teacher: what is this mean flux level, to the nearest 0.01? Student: 3.01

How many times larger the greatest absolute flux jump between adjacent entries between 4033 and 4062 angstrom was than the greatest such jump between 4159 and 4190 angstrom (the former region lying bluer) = 1.49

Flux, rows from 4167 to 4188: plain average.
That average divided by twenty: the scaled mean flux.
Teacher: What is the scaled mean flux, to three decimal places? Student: 0.167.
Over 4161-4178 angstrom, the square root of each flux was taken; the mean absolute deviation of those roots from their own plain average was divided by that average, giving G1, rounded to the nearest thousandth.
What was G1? 0.017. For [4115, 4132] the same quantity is 0.021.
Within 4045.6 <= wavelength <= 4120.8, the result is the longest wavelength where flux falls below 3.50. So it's 4118.00 angstrom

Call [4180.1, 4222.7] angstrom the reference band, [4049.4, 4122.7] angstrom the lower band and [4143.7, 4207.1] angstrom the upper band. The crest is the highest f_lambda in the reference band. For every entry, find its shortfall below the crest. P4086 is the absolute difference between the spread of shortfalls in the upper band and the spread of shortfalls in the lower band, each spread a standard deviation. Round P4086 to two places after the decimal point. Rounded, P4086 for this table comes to 0.18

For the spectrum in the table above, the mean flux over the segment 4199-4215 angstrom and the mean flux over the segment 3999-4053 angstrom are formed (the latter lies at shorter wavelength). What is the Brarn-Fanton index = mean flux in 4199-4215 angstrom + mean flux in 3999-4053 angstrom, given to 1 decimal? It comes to 7.3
